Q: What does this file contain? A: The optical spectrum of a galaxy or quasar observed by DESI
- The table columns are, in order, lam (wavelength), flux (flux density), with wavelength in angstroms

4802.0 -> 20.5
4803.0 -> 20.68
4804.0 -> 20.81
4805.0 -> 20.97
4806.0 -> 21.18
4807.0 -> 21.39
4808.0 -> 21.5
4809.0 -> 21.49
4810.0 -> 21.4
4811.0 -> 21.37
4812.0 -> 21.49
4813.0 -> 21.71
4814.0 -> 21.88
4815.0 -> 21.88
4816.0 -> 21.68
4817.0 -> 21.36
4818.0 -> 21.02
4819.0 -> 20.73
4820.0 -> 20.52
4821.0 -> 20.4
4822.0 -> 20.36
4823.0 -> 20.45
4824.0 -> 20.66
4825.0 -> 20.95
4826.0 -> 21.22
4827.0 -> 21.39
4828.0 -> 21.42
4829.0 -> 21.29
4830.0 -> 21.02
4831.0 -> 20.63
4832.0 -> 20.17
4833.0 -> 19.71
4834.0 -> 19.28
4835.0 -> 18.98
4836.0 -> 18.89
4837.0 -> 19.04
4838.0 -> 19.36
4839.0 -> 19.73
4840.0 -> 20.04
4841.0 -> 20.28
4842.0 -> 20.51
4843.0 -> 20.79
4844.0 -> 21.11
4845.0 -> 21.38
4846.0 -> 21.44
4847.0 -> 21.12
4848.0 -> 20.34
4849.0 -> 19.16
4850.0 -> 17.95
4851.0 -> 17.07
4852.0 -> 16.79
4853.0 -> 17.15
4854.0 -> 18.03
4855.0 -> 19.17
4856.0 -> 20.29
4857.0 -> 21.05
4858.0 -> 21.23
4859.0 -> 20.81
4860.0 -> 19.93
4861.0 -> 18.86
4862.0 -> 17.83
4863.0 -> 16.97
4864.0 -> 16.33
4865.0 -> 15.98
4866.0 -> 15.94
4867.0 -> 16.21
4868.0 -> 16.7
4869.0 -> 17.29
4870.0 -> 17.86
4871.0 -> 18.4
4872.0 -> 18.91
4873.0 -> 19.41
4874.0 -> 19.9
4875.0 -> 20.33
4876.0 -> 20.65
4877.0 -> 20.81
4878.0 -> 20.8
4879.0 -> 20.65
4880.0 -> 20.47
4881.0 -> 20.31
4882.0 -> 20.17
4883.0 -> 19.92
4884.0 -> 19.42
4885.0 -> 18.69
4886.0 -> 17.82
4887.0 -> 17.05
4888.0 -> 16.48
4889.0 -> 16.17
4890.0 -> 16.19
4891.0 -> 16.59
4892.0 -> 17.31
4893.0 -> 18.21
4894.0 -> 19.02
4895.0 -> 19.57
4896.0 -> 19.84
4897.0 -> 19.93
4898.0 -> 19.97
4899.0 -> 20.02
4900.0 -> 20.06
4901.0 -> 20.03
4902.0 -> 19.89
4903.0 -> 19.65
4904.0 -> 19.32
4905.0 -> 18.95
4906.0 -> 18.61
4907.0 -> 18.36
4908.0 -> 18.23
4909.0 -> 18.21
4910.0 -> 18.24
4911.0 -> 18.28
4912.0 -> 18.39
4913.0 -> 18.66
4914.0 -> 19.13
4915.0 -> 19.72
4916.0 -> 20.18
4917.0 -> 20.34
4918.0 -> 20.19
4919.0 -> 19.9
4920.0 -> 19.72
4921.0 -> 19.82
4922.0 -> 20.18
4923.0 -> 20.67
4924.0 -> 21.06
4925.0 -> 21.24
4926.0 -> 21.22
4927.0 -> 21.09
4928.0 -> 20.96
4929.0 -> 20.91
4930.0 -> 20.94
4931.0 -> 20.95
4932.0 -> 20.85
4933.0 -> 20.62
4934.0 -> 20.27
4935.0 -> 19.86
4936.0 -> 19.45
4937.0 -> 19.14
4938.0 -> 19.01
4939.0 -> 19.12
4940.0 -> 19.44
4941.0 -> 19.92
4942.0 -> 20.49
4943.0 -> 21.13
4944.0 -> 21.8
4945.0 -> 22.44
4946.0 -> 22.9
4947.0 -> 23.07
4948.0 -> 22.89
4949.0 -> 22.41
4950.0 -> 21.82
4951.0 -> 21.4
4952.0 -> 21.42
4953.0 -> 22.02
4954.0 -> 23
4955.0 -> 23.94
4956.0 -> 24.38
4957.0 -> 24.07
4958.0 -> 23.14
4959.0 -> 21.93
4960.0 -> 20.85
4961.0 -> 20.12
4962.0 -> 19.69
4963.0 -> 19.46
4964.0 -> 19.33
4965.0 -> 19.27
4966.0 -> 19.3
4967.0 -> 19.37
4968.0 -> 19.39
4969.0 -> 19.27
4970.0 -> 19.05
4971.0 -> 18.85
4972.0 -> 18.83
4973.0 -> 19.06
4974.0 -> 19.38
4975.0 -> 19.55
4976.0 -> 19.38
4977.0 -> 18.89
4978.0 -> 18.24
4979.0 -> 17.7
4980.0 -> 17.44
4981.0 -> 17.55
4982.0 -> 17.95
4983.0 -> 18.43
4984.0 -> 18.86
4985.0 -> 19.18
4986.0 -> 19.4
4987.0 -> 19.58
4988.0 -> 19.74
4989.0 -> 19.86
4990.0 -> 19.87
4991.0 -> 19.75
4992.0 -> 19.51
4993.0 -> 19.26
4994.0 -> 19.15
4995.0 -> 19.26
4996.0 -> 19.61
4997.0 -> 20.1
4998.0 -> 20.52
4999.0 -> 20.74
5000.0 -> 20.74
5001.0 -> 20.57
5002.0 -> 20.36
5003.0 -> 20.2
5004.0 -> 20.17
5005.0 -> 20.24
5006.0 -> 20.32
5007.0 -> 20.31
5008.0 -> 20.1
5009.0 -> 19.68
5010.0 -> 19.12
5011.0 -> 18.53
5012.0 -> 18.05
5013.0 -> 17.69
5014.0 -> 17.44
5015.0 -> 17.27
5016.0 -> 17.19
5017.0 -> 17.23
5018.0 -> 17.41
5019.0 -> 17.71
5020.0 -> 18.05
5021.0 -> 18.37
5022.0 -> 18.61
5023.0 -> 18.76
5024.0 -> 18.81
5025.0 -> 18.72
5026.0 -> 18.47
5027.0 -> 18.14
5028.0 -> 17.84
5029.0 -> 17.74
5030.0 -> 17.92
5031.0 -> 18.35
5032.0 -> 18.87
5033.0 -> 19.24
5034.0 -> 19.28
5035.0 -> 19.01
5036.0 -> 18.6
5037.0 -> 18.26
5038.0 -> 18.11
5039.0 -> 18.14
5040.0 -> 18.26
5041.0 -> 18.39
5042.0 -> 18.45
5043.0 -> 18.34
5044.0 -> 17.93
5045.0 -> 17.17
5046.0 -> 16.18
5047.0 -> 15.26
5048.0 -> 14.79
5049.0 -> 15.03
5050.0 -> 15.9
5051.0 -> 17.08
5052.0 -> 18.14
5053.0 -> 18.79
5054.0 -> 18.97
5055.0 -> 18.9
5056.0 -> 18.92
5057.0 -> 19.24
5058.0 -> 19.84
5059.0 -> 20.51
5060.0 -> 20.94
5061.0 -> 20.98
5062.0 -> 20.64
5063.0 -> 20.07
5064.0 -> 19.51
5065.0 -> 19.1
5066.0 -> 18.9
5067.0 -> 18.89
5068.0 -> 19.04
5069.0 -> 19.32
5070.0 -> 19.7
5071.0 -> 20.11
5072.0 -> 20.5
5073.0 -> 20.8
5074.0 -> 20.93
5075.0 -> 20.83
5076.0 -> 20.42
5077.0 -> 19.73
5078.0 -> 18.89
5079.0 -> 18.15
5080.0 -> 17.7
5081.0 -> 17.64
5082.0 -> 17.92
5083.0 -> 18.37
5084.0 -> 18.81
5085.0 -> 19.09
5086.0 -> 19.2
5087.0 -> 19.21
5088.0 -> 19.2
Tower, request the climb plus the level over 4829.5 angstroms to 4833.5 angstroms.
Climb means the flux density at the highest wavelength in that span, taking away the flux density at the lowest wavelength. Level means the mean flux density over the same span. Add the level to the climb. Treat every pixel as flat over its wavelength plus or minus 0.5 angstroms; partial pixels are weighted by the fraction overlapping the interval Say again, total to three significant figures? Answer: 19.1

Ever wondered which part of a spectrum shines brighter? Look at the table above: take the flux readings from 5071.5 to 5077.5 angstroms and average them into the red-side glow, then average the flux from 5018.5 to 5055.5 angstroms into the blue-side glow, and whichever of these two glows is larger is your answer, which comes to 20.5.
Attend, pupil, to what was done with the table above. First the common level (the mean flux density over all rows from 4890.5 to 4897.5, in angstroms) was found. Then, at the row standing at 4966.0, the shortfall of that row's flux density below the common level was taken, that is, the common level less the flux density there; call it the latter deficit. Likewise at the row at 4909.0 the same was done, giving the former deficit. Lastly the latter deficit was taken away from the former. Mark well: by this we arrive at 1.1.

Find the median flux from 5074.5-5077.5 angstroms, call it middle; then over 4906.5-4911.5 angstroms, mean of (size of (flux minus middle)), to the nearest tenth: 2.2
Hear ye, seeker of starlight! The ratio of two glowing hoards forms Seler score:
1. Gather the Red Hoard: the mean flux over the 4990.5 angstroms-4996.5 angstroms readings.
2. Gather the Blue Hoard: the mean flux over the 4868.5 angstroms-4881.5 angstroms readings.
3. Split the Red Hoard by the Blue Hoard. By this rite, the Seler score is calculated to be 0.99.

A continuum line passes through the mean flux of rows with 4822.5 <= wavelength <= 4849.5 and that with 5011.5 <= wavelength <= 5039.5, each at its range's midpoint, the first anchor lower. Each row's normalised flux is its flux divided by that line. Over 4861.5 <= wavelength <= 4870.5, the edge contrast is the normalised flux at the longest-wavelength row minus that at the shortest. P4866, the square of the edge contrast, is 0.00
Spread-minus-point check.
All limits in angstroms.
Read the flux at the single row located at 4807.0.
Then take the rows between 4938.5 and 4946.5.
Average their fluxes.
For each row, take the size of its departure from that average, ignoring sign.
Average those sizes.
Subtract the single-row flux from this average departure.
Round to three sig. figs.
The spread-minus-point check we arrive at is -20.2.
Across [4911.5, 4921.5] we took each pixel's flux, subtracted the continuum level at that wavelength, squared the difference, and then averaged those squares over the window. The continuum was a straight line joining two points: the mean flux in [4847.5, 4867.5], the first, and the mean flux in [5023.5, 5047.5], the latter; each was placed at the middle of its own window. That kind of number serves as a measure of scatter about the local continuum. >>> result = 2.1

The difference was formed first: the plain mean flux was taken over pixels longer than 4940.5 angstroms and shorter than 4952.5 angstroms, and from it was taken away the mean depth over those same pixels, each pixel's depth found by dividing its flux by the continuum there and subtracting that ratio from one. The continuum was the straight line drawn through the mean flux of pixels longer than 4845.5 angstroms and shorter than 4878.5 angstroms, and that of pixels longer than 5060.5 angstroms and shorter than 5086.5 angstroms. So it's 22.0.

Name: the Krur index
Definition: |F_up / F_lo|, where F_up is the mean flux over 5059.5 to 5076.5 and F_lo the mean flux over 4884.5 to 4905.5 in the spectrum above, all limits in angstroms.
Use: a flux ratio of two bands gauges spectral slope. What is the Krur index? 1.08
